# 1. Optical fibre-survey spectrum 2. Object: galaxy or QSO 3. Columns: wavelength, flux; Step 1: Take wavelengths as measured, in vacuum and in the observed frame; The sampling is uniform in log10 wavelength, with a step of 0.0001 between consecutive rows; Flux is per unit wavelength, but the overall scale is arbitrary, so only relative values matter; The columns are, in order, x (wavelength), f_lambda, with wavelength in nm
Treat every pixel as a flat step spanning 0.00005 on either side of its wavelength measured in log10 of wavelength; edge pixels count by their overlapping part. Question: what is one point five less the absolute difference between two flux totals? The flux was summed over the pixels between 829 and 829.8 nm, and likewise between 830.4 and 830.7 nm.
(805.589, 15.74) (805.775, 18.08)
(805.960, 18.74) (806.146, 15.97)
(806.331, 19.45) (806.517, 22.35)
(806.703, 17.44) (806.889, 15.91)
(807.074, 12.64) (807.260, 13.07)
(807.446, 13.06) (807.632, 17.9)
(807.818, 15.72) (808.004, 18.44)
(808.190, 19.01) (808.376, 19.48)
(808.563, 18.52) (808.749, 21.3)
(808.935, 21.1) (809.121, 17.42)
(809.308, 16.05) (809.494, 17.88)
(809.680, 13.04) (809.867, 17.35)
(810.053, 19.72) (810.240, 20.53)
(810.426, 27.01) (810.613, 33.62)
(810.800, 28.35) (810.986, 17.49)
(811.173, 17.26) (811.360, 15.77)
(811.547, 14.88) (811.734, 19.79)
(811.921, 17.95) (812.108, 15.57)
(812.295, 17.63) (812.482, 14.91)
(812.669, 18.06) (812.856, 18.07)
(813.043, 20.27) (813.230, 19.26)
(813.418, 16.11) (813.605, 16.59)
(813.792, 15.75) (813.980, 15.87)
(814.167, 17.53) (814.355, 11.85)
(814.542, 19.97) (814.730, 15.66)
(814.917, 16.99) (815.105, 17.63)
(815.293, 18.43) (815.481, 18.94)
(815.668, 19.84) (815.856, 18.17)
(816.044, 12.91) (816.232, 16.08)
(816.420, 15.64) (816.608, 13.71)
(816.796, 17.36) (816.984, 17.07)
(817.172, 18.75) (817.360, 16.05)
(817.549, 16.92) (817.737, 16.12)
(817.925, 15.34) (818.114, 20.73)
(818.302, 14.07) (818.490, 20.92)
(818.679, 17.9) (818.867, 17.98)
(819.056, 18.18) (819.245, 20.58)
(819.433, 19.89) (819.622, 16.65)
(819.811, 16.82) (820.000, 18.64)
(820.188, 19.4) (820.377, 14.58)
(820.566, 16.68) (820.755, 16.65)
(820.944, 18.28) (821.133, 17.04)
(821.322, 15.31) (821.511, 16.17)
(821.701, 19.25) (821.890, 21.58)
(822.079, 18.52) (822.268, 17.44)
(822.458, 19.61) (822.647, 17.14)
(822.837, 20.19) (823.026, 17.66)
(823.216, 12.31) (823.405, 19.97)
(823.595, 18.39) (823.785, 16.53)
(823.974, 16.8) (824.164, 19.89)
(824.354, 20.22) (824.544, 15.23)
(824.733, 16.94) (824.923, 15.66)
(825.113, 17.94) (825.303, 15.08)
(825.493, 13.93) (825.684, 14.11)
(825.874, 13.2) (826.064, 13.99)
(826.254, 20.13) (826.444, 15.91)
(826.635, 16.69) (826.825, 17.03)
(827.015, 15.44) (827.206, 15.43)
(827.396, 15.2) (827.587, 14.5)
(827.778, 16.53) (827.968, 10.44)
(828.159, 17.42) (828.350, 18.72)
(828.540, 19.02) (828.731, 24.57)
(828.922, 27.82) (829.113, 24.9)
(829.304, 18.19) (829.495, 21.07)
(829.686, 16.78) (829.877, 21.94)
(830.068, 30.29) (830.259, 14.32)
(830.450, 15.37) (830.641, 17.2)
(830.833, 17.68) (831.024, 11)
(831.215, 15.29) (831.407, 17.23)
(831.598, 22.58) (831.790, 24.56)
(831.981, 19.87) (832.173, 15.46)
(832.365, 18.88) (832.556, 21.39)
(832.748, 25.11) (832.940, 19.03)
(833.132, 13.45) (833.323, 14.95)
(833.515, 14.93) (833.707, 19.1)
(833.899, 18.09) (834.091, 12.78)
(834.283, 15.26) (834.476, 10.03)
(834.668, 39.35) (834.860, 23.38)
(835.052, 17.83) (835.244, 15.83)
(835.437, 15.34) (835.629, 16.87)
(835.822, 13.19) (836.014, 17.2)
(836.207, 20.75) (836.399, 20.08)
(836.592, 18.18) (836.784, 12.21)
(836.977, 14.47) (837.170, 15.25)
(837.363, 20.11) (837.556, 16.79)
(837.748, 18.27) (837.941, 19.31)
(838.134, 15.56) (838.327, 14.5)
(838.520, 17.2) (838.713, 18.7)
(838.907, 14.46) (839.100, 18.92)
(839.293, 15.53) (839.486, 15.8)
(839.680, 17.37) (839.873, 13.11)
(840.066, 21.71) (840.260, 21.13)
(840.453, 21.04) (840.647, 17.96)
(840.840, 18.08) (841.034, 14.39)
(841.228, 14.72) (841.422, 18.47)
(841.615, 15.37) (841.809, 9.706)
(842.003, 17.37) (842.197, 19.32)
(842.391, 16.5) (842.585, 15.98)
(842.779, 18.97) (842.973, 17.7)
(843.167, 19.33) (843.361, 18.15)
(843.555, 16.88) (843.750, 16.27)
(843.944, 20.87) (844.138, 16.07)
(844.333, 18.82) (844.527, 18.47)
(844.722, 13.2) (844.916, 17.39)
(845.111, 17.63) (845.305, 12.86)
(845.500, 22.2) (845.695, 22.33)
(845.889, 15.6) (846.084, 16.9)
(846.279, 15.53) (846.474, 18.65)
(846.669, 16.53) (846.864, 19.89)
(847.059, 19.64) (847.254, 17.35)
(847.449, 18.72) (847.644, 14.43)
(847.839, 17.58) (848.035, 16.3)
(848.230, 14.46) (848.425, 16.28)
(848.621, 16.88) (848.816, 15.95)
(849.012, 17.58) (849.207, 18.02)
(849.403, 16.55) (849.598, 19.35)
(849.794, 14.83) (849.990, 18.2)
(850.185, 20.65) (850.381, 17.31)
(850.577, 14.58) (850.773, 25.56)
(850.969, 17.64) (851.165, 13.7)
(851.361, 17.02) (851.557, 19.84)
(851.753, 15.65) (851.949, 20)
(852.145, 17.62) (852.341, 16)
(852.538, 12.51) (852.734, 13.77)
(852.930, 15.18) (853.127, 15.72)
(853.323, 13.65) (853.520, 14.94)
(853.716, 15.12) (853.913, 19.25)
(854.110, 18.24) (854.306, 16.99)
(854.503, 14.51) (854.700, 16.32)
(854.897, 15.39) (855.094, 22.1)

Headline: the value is -47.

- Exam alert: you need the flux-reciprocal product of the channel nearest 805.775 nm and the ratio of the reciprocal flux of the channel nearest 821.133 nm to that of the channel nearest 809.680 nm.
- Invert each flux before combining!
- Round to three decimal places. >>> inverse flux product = 0.042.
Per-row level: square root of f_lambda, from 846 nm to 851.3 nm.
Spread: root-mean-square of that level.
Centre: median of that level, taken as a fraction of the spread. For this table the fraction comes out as 1.00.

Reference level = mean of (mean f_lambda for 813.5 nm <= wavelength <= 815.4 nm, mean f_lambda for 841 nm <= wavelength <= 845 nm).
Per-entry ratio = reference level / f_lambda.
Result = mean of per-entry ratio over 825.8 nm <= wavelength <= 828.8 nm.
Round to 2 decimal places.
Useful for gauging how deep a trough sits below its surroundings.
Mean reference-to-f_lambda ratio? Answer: 1.05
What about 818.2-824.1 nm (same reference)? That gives 0.96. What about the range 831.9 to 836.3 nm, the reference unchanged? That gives 0.99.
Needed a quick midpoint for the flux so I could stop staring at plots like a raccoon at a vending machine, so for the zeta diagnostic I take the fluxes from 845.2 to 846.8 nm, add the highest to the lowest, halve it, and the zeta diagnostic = 17.6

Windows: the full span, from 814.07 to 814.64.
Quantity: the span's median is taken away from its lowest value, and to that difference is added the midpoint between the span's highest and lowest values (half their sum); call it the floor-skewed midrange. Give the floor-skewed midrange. 10.2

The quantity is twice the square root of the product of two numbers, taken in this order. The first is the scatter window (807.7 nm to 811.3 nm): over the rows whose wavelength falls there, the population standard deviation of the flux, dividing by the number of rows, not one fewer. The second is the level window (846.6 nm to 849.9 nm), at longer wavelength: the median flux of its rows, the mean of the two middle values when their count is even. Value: 17.9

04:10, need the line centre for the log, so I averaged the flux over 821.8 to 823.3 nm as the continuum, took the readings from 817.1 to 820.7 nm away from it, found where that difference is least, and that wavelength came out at 818.490 nm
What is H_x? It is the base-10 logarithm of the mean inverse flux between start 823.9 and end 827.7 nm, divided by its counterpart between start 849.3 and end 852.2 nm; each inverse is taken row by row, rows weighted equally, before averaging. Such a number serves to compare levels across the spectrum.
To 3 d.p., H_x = 0.040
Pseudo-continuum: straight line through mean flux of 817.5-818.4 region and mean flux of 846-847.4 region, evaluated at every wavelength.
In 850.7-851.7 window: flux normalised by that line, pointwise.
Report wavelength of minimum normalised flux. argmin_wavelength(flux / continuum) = 851.165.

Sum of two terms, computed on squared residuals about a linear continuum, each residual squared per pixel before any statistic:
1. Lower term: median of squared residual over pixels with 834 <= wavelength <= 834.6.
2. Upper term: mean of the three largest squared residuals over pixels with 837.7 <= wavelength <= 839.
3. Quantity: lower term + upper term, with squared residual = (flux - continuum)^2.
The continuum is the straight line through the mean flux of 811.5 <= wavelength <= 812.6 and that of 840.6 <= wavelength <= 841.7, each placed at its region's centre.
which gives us 20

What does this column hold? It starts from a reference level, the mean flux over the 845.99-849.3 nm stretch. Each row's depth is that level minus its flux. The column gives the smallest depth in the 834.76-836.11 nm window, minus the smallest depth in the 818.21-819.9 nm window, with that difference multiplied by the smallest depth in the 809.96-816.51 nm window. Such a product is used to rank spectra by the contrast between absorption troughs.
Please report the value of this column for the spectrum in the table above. 41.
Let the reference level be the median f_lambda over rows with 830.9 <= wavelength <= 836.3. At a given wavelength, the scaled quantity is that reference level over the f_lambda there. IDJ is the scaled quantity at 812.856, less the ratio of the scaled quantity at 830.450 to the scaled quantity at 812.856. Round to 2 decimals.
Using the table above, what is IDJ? -0.22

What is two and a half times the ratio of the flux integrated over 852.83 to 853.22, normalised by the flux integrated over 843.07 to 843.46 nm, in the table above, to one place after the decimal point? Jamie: 2.1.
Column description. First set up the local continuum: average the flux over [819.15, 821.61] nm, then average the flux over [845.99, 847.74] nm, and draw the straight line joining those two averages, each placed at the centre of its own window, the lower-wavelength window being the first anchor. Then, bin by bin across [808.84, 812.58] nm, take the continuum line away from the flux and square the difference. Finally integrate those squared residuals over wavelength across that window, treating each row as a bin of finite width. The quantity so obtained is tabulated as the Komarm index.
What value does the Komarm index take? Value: 103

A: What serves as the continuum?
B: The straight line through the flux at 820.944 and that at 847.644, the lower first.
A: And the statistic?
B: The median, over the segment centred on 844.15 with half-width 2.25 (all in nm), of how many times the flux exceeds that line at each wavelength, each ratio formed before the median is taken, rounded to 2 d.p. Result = 1.17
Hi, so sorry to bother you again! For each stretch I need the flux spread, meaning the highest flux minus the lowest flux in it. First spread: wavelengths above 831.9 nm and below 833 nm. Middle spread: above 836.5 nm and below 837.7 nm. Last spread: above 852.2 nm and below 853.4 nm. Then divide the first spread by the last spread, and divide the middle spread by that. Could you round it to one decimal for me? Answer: 2.9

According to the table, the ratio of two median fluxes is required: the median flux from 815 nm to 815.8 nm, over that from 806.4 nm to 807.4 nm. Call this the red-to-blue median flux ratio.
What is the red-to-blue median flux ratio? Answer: 1.17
